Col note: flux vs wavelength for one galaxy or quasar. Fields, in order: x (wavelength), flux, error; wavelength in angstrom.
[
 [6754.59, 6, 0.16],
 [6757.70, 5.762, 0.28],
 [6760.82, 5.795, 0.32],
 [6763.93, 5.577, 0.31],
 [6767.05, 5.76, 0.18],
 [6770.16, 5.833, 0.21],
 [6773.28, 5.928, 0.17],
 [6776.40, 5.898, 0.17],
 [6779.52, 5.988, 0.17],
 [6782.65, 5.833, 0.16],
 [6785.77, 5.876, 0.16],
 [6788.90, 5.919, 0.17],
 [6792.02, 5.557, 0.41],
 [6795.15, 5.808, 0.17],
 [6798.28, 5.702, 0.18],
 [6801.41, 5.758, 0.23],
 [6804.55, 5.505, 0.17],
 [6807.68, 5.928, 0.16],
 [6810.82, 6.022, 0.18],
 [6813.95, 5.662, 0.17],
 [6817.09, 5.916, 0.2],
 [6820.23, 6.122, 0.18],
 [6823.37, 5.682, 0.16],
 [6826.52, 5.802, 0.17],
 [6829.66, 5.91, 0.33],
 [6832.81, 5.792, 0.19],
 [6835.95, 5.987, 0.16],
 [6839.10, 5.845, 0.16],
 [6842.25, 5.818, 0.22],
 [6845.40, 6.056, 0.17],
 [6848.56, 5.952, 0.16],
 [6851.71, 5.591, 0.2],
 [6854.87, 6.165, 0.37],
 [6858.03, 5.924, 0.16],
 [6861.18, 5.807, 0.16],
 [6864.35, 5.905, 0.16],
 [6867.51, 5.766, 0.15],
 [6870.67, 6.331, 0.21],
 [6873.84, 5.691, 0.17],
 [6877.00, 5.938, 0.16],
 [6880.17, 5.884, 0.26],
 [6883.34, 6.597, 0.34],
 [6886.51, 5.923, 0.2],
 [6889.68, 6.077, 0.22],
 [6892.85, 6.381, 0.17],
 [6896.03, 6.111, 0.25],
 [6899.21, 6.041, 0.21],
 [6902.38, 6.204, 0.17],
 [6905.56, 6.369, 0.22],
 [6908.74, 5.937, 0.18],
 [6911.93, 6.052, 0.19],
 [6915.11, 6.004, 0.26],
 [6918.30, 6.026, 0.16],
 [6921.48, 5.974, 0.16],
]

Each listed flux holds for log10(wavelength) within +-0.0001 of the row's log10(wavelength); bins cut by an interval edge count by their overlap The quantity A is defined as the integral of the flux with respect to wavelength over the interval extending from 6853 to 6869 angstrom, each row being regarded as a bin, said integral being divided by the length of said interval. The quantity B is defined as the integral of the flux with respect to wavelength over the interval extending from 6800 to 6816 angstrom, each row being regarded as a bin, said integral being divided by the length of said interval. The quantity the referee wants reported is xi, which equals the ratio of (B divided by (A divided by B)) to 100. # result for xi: 0.057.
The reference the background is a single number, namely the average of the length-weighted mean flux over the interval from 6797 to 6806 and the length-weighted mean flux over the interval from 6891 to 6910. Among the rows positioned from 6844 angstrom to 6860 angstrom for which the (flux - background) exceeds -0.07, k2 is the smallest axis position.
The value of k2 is 6845.40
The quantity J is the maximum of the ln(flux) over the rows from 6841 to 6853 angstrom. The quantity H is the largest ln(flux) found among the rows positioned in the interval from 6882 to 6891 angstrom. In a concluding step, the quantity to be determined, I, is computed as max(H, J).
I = 1.89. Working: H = 1.89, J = 1.80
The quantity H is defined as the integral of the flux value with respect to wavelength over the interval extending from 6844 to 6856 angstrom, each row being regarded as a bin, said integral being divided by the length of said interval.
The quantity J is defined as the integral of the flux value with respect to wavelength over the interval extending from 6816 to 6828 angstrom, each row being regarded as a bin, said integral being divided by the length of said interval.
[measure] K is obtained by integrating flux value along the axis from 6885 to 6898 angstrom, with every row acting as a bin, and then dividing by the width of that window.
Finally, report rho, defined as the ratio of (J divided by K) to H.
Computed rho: 0.162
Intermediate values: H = 5.93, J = 5.88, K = 6.1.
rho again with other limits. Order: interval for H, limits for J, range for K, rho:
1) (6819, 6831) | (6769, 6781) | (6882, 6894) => 0.162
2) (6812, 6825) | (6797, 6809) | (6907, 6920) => 0.163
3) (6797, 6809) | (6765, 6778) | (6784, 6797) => 0.177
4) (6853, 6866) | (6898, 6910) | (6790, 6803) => 0.181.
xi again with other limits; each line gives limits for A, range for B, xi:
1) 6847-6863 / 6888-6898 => 0.065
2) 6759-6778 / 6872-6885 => 0.063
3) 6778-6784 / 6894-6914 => 0.063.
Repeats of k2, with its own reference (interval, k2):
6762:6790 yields 6773.28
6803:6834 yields 6807.68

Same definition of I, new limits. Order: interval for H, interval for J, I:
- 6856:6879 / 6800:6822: 1.85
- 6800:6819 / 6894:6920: 1.85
